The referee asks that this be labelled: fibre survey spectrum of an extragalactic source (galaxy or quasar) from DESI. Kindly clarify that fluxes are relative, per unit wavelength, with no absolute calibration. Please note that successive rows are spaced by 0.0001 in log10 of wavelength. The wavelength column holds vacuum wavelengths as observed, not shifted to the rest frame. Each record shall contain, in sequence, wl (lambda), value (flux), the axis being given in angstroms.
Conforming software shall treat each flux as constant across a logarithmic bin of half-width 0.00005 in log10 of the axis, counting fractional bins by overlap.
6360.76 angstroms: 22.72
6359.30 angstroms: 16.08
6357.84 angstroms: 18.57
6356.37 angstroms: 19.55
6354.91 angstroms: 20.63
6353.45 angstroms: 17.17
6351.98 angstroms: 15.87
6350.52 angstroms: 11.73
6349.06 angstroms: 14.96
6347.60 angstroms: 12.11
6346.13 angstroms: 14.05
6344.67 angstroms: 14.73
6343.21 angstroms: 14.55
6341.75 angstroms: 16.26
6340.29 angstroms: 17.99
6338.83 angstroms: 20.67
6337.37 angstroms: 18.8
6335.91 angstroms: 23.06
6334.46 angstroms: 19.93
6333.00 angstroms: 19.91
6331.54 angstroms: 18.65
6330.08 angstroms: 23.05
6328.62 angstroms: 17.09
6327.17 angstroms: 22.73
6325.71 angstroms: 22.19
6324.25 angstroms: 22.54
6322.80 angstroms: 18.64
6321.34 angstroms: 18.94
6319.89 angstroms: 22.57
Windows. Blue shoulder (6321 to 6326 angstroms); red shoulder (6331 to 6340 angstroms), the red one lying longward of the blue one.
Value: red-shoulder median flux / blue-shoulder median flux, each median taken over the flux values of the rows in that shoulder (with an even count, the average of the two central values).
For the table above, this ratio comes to 0.97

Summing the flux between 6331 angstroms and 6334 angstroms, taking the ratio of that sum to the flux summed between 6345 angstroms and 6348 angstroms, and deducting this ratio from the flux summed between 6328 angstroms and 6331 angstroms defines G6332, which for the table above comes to 38.7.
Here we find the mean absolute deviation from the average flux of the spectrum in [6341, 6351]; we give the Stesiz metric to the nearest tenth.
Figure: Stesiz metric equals 1.2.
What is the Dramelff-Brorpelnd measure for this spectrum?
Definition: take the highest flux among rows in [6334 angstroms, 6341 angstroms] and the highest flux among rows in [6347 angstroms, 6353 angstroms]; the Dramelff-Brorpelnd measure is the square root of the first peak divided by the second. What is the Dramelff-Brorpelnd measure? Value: 1.21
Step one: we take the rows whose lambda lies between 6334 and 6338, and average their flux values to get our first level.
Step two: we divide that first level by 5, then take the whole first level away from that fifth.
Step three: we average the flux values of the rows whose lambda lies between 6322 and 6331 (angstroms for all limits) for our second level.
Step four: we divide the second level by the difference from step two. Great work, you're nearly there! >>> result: -1.3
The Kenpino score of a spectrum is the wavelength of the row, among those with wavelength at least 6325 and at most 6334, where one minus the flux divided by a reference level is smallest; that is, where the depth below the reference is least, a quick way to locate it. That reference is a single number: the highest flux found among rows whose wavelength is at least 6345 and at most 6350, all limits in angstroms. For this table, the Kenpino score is 6330.08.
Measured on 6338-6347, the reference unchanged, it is 6338.83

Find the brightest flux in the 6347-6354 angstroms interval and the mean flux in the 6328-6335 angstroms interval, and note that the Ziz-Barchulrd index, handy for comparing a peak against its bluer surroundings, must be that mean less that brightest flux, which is 3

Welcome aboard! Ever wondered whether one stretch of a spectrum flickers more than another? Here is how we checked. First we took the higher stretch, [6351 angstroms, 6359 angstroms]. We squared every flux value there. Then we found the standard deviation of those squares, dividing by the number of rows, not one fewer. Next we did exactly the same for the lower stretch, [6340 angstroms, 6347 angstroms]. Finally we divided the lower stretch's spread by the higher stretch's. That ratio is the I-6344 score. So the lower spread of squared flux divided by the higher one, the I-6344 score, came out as 0.75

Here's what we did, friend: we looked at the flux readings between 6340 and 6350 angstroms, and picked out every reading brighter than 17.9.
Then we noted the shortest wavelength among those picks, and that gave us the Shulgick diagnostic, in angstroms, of 6340.29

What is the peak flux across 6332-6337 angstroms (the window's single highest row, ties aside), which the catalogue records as 23.06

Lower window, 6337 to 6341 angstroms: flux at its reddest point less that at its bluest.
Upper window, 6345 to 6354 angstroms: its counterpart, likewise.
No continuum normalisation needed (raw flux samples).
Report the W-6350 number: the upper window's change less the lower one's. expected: 4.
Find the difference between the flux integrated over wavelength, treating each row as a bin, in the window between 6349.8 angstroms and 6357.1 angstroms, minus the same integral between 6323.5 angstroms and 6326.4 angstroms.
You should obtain 59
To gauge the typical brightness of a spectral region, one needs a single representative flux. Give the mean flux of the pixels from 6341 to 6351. 14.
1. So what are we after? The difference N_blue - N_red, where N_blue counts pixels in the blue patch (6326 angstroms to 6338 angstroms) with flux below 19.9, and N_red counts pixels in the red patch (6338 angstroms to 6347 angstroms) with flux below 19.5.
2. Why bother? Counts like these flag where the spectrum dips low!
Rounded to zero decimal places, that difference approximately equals -2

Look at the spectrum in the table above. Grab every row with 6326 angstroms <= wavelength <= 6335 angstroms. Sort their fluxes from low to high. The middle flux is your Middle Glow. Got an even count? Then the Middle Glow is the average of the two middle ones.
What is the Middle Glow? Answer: 20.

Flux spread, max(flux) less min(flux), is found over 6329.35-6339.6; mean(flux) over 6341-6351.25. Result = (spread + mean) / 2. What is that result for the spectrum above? 9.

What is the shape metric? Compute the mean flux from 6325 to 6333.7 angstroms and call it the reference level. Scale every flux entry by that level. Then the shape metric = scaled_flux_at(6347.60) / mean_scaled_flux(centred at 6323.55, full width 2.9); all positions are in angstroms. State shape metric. 0.6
